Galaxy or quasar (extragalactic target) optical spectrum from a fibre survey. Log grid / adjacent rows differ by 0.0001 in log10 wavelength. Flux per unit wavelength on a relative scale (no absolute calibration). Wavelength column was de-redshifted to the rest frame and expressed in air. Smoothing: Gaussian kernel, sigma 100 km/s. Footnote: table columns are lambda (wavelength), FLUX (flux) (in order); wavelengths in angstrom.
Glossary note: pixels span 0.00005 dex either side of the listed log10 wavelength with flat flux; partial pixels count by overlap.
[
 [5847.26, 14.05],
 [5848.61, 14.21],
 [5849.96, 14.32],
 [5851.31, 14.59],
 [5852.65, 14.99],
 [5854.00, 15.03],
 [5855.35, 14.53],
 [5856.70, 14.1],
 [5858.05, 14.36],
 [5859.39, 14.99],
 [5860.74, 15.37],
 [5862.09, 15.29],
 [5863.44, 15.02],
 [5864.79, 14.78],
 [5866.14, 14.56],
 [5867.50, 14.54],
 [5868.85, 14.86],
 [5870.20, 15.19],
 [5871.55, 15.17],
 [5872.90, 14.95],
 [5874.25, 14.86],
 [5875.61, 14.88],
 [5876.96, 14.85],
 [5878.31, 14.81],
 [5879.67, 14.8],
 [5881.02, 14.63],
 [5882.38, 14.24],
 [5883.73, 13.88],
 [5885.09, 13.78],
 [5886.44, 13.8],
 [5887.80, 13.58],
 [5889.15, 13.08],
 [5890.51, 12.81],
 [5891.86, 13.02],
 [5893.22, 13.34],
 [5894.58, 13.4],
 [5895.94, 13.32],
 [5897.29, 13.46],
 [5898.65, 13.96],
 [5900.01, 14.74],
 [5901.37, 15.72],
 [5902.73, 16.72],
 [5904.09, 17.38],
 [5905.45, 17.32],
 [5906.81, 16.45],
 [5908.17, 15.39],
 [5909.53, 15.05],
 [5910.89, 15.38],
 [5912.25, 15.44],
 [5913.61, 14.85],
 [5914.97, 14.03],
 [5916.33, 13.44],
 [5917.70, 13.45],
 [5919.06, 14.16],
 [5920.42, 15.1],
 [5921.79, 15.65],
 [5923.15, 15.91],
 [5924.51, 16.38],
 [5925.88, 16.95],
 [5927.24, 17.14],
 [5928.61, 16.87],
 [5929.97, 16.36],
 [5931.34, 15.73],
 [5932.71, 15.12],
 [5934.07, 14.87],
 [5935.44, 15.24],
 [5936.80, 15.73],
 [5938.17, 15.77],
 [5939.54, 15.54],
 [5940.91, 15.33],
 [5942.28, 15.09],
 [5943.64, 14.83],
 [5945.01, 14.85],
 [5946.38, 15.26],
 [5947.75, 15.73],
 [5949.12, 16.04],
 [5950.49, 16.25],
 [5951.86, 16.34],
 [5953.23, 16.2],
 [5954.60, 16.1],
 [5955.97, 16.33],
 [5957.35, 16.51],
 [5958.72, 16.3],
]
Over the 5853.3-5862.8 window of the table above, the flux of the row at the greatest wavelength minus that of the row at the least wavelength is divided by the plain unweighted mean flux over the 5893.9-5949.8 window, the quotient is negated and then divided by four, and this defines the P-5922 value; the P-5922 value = -0.004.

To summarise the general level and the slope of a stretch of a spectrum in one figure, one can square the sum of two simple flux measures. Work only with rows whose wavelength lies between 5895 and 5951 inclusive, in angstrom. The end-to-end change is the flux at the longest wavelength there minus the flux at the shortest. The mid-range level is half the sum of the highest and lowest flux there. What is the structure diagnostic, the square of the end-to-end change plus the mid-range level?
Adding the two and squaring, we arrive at 334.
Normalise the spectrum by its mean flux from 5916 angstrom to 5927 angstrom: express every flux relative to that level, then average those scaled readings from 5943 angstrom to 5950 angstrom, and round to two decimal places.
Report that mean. 1.01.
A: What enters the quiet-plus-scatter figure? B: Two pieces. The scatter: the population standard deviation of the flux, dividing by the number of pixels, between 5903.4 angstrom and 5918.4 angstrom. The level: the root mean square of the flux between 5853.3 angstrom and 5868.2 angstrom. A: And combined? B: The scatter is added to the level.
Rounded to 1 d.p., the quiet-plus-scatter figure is 16.1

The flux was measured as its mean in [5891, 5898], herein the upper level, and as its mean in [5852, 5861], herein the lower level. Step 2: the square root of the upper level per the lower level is 0.95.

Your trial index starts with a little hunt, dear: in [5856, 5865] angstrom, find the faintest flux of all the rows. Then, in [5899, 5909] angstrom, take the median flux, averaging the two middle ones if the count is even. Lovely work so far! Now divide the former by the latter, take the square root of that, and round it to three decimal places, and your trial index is 0.926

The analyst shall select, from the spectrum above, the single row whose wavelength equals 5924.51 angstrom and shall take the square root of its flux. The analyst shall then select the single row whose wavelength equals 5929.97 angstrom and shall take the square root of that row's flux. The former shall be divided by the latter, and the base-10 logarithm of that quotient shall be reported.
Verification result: 0.000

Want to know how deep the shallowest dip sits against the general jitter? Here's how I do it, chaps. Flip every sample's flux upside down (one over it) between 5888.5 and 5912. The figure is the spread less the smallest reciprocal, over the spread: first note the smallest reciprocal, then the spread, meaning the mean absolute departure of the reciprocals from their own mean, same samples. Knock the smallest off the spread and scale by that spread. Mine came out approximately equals -8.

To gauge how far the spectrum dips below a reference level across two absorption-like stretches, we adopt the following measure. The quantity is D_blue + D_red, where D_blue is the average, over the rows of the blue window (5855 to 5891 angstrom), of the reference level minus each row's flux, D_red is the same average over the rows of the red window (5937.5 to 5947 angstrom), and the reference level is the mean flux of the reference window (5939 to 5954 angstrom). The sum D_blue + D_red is 1.43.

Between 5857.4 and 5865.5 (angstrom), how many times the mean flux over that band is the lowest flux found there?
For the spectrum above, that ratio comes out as 0.96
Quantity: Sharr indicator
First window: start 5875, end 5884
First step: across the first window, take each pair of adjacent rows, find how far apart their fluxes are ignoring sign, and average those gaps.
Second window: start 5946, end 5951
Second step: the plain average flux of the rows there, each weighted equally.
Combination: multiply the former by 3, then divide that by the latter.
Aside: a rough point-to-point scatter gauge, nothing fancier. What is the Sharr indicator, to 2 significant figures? 0.032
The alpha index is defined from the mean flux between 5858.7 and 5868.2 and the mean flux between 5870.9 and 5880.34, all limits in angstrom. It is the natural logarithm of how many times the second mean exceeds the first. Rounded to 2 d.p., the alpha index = 0.00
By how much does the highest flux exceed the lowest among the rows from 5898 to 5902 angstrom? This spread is 1.8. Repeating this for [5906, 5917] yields 3.0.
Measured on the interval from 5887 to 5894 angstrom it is 0.8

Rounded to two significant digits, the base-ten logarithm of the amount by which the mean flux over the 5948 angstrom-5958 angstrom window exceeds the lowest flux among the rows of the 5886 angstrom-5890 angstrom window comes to 0.50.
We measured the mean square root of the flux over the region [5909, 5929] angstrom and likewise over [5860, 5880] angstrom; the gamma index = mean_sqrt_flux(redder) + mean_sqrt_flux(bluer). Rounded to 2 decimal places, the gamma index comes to 7.77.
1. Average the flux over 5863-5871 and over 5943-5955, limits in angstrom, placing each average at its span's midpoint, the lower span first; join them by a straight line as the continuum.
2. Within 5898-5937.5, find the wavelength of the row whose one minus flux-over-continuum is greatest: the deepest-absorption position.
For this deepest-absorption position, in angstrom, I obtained 5917.70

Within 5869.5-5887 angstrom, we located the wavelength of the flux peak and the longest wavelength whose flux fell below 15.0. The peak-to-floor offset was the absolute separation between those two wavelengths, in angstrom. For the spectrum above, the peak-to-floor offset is 16.2 angstrom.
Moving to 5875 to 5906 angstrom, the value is 4.1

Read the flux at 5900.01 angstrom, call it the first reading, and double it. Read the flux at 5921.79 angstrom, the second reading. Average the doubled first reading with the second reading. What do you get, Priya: 22.6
